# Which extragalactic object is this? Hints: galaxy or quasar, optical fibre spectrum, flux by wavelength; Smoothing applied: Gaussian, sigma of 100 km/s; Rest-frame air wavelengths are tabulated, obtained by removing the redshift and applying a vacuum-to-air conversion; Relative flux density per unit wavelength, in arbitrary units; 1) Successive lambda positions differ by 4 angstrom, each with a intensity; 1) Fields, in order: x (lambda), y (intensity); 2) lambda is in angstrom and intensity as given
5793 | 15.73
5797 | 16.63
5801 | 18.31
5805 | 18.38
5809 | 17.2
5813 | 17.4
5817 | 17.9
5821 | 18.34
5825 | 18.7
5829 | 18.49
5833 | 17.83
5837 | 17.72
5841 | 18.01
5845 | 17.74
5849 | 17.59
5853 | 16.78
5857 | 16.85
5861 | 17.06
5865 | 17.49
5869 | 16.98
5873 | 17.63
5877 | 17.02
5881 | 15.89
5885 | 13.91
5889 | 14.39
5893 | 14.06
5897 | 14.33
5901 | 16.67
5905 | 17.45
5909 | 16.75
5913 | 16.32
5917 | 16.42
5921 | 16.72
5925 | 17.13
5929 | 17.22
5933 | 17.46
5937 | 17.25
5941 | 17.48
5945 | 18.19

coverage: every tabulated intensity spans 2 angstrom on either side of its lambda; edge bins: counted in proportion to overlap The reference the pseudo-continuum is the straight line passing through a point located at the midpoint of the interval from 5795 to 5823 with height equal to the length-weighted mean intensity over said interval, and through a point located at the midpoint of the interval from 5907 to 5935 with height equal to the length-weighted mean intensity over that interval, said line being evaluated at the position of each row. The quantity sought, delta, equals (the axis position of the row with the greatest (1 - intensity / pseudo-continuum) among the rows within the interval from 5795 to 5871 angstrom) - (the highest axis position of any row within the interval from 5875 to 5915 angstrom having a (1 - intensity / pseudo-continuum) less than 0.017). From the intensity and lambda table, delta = -112 angstrom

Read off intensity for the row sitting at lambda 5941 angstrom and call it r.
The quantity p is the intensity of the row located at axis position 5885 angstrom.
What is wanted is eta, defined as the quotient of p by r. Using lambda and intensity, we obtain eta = 0.80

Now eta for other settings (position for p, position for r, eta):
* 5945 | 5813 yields 1.05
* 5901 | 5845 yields 0.94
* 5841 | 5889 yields 1.25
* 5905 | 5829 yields 0.94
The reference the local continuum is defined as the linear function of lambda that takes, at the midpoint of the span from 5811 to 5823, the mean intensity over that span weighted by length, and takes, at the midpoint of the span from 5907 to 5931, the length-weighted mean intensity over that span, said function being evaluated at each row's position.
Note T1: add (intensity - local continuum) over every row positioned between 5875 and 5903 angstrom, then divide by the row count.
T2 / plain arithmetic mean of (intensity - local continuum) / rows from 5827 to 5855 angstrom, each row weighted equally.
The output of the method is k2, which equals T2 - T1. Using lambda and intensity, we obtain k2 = 2.0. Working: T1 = -1.9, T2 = 0.1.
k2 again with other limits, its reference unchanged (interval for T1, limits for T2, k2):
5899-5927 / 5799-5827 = 0.2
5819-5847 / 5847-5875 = -0.6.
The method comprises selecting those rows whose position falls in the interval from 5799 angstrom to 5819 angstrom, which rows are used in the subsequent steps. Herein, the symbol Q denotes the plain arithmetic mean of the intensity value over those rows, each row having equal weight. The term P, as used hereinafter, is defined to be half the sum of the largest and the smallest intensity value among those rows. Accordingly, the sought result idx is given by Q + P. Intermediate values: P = 17.8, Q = 17.8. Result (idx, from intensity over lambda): 35.6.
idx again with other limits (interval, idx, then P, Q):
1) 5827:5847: 36.1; 18.1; 18.0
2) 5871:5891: 31.5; 15.8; 15.8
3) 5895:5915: 32.2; 15.9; 16.3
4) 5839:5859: 34.8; 17.4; 17.4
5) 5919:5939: 34.2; 17.1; 17.2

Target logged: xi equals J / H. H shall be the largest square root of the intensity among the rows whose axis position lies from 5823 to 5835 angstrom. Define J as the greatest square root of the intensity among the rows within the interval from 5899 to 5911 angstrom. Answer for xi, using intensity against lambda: 0.97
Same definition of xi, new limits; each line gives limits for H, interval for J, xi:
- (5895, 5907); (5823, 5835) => 1.04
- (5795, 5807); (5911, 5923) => 0.95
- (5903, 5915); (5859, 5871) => 1.00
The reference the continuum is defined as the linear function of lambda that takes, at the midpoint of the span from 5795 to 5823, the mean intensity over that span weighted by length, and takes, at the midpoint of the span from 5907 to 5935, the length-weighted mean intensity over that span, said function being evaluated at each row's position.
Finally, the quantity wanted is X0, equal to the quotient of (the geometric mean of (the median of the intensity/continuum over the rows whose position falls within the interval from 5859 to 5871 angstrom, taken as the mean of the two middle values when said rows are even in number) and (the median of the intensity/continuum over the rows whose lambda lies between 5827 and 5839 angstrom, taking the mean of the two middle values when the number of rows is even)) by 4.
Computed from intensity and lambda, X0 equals 0.250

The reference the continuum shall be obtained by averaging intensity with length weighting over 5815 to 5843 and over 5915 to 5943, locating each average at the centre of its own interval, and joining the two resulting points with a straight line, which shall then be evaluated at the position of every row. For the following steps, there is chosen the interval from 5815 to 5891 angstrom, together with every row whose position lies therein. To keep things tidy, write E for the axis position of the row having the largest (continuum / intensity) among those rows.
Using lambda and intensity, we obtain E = 5885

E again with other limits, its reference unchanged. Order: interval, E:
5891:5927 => 5893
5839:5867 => 5853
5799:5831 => 5809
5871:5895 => 5885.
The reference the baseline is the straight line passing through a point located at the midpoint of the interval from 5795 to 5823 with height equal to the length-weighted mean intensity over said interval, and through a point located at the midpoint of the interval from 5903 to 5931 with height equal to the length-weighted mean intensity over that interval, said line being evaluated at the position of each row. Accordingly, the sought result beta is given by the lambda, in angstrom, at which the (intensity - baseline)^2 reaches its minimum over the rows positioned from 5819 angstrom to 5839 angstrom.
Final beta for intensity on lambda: 5837 angstrom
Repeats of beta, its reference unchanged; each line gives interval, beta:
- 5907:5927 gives 5921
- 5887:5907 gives 5901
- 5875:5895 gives 5877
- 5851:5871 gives 5865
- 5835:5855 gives 5849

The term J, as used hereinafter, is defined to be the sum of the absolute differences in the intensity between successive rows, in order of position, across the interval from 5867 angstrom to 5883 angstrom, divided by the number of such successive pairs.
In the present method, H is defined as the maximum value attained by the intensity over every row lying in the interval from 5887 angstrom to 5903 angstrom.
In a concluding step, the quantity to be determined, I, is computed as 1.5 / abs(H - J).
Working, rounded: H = 16.67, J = 0.8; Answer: 0.0945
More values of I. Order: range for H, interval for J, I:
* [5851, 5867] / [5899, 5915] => 0.0890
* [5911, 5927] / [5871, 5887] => 0.0944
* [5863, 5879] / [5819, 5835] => 0.0871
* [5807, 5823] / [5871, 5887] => 0.0877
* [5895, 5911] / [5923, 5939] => 0.0869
